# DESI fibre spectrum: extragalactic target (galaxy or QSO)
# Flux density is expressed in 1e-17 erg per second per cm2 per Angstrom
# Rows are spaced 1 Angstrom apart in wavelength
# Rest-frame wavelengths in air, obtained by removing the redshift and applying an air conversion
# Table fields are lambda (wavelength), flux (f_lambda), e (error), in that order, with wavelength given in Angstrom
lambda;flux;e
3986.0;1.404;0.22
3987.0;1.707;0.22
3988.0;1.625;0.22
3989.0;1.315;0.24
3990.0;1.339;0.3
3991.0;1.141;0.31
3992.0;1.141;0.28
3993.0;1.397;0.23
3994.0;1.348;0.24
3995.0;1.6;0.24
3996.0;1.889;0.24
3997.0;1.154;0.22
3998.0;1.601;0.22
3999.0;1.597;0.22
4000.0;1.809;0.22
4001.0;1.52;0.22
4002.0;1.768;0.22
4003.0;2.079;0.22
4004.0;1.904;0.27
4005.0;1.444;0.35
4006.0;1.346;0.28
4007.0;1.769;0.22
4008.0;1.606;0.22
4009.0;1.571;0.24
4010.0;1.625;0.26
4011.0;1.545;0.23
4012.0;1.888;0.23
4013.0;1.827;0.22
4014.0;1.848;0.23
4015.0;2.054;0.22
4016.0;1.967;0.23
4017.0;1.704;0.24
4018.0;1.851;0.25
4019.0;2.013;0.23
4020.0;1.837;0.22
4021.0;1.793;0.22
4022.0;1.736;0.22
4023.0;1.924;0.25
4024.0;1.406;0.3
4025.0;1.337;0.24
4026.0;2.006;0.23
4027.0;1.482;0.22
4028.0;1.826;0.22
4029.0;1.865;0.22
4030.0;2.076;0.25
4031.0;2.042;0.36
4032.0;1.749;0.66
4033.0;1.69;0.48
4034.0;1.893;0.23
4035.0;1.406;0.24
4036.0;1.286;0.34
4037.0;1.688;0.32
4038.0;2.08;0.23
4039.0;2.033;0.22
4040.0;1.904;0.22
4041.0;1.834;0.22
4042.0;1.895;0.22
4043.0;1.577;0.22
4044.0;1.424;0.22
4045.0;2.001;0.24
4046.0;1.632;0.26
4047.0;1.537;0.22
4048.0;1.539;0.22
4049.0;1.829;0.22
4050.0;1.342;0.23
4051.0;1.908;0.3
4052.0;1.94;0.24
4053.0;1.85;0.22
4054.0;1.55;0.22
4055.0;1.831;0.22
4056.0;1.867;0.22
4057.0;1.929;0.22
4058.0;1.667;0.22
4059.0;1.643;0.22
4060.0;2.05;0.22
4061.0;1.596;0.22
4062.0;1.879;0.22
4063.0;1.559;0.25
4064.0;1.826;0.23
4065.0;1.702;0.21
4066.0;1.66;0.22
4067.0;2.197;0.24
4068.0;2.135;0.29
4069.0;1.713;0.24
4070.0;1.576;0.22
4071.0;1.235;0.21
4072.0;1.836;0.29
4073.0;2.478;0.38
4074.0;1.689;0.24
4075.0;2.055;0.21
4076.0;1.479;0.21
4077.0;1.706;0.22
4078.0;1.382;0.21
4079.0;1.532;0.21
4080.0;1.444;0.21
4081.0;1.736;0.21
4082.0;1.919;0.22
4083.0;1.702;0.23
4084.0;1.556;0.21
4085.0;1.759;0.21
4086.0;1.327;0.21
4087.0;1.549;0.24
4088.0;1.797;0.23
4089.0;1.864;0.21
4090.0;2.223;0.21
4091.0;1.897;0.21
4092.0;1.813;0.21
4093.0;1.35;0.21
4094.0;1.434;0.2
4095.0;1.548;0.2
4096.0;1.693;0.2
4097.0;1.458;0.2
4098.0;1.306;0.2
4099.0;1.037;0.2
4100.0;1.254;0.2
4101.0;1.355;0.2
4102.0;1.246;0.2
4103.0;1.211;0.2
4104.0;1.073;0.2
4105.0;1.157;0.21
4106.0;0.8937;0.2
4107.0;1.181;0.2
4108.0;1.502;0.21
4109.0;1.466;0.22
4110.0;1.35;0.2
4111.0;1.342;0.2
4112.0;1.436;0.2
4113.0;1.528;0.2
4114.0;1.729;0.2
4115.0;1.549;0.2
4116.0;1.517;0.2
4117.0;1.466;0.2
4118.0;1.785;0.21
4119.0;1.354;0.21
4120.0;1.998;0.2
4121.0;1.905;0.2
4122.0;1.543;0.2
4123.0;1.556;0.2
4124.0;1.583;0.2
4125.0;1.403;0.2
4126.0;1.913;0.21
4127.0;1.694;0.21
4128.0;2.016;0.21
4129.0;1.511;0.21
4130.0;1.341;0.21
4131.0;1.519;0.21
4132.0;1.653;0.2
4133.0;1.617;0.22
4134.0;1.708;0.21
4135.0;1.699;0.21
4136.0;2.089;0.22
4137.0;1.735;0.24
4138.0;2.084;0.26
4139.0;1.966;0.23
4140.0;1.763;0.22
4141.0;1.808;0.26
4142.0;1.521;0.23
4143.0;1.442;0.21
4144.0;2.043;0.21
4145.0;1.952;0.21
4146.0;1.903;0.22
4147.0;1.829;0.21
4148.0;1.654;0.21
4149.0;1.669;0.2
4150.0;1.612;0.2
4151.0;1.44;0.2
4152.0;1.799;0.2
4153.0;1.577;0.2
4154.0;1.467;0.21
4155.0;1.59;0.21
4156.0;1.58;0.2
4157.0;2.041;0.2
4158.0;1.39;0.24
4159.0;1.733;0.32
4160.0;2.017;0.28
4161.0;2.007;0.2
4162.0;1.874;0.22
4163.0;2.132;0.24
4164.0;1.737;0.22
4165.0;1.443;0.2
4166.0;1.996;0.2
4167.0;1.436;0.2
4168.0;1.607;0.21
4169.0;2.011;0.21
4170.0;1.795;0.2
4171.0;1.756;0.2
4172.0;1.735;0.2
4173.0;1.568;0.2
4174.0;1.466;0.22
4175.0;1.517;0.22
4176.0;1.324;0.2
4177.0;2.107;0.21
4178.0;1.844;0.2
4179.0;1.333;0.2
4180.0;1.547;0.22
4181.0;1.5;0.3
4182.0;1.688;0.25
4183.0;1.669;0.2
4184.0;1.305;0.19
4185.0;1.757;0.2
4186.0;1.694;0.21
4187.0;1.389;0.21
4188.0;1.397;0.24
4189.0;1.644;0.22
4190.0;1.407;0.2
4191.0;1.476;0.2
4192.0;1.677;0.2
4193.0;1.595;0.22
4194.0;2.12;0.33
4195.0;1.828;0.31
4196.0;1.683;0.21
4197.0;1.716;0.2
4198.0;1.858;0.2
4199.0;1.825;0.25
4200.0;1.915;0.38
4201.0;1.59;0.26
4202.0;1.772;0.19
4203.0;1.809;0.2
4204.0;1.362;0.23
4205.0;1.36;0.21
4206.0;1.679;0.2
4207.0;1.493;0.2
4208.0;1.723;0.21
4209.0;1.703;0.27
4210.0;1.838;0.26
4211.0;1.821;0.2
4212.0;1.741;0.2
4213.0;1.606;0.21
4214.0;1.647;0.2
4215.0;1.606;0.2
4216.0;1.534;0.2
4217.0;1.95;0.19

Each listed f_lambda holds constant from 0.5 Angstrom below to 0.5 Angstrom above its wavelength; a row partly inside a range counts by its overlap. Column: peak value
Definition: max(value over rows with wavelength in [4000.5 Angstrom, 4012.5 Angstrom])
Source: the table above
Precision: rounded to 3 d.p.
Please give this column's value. 2.079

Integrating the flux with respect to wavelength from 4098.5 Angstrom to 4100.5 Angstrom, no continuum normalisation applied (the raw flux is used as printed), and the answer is 2.3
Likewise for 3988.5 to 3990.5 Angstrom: 2.7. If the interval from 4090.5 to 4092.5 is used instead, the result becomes 3.7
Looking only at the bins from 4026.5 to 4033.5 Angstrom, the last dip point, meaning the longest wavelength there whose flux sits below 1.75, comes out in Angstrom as 4033.0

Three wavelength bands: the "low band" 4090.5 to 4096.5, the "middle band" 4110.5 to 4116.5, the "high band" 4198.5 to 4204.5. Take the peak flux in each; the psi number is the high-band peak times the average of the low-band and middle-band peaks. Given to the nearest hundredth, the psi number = 3.47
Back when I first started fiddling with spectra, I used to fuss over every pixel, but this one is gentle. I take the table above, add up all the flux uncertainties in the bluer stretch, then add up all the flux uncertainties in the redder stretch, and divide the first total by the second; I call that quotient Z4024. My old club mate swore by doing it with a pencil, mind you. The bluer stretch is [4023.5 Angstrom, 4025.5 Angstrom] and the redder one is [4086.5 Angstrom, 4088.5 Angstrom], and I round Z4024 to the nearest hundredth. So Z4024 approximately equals 1.15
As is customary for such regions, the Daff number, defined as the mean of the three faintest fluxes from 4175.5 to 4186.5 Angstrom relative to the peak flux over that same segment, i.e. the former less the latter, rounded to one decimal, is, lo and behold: -0.8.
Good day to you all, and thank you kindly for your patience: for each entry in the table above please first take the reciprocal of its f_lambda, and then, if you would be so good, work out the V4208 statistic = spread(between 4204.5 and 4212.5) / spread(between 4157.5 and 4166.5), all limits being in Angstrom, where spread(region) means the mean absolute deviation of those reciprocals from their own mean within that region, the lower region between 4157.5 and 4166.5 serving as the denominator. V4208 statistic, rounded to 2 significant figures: 0.70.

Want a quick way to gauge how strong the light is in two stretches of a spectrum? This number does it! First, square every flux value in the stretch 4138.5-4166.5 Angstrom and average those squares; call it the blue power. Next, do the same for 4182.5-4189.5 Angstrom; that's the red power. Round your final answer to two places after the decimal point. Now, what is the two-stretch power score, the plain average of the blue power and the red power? 2.77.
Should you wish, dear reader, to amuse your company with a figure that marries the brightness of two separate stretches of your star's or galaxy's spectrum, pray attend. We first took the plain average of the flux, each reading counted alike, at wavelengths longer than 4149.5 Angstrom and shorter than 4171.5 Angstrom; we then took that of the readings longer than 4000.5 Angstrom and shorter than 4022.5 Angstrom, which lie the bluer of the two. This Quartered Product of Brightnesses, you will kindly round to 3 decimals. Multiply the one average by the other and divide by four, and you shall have 0.760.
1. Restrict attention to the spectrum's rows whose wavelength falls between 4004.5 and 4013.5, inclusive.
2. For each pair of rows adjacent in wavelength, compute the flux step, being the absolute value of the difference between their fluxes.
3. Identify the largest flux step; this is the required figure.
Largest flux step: 0.42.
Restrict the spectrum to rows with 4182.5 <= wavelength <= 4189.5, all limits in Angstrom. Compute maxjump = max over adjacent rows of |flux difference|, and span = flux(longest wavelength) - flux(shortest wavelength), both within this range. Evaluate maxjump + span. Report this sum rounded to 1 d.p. 0.4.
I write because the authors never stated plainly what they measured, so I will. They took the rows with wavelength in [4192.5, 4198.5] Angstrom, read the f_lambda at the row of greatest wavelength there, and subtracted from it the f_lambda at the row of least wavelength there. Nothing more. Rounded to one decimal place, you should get 0.3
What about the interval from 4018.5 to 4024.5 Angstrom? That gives -0.6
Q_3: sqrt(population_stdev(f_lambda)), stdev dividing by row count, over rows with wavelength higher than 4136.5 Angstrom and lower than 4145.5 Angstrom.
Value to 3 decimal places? 0.459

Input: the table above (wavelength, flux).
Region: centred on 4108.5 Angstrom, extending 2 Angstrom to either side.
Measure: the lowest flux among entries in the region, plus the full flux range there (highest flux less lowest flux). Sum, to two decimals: 1.50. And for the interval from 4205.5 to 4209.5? 1.72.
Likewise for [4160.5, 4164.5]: 2.13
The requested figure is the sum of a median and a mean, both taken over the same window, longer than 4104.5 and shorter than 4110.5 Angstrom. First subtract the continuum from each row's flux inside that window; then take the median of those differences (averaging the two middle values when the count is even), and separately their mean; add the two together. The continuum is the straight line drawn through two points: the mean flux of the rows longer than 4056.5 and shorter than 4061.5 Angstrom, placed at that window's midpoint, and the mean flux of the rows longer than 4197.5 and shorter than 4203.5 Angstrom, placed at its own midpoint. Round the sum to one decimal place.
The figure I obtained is -1.0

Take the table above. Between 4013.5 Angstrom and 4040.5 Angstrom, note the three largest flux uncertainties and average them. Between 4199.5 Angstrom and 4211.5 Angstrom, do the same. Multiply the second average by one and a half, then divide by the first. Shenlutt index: 0.91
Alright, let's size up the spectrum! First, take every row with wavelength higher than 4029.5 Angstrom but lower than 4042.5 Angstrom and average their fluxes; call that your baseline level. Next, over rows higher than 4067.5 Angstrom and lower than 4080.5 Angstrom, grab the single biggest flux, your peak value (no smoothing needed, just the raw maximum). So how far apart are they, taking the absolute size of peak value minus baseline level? 0.66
